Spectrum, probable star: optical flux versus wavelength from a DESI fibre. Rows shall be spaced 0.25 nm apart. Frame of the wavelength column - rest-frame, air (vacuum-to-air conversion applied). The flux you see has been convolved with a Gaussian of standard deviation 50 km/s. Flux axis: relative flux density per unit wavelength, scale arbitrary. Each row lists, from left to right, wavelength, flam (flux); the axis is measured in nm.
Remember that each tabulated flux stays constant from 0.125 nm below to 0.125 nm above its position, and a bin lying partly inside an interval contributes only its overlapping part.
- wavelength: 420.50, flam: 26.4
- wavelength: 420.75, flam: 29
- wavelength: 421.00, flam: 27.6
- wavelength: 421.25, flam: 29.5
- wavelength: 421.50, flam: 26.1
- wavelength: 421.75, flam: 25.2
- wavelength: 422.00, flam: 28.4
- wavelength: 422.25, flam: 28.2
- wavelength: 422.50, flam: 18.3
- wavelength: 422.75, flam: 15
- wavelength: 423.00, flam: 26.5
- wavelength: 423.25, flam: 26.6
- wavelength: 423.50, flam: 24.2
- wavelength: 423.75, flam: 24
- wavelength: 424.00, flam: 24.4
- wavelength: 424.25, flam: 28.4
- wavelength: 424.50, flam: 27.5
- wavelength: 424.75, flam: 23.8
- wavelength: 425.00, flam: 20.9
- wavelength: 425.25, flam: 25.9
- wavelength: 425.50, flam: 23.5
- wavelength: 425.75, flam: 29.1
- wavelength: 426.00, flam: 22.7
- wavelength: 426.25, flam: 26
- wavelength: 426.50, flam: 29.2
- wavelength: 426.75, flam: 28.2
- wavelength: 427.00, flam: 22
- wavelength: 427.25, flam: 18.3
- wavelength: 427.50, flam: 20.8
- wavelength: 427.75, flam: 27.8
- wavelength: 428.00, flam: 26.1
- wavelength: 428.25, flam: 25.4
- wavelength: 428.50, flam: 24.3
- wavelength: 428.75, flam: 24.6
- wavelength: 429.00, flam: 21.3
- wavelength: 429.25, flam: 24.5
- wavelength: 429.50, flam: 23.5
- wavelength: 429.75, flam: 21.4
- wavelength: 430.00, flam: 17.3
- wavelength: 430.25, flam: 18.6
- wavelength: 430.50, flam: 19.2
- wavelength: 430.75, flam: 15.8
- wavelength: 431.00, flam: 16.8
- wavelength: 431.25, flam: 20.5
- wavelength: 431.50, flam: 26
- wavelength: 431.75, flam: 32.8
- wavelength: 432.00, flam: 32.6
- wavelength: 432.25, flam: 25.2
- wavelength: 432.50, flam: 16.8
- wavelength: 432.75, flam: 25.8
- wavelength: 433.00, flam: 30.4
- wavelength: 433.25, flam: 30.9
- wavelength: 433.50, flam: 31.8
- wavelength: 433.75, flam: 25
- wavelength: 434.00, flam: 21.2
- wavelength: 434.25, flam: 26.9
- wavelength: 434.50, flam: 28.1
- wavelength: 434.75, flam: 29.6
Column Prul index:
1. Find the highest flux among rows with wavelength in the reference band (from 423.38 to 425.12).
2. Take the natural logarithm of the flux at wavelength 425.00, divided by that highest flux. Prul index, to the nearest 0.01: -0.31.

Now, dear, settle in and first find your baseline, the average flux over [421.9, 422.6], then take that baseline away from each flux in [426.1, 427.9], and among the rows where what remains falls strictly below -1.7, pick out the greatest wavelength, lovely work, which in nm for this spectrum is 427.50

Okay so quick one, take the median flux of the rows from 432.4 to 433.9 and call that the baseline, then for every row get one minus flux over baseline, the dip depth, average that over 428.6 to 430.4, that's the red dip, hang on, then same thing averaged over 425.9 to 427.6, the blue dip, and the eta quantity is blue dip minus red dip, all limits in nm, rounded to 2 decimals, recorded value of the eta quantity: -0.08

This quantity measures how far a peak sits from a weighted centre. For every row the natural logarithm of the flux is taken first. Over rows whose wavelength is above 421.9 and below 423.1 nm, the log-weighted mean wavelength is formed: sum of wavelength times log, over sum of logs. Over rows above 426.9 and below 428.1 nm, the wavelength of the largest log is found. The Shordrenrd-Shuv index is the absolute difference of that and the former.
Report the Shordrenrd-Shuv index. 5.26 nm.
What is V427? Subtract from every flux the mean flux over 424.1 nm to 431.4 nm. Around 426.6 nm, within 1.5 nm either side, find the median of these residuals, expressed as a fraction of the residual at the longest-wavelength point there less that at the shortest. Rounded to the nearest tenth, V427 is 13.6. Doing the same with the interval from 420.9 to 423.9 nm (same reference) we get -0.9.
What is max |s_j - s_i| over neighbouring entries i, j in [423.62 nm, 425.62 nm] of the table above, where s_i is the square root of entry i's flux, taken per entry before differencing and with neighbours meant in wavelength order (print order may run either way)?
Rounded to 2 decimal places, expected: 0.52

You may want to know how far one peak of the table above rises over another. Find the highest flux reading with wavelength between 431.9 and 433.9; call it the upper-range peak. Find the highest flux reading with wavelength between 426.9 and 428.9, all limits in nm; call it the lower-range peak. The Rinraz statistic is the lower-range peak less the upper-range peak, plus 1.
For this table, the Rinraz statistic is -3.8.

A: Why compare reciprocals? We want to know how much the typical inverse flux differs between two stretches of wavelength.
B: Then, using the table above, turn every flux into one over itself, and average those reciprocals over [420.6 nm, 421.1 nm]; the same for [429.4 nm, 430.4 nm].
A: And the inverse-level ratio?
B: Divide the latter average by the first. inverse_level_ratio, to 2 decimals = 1.42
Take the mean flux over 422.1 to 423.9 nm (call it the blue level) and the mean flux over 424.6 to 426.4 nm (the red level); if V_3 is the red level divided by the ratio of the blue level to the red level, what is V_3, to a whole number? 26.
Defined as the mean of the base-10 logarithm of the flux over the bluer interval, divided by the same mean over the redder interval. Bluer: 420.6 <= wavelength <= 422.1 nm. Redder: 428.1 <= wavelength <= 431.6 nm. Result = 1.09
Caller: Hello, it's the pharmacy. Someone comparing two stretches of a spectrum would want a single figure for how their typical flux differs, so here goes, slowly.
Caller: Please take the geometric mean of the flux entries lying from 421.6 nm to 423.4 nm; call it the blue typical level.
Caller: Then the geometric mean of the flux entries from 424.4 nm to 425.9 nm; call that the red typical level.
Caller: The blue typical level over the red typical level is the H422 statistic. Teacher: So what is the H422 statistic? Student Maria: 0.94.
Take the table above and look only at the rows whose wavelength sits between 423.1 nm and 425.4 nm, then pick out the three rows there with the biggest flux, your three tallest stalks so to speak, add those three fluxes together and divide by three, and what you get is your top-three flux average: 27.5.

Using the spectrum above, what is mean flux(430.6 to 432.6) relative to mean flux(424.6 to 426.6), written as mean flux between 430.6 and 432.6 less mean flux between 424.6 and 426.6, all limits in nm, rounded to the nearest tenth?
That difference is -1.8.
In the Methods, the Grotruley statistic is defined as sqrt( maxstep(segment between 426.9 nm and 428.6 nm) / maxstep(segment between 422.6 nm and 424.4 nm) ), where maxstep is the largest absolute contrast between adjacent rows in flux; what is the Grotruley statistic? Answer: 0.78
